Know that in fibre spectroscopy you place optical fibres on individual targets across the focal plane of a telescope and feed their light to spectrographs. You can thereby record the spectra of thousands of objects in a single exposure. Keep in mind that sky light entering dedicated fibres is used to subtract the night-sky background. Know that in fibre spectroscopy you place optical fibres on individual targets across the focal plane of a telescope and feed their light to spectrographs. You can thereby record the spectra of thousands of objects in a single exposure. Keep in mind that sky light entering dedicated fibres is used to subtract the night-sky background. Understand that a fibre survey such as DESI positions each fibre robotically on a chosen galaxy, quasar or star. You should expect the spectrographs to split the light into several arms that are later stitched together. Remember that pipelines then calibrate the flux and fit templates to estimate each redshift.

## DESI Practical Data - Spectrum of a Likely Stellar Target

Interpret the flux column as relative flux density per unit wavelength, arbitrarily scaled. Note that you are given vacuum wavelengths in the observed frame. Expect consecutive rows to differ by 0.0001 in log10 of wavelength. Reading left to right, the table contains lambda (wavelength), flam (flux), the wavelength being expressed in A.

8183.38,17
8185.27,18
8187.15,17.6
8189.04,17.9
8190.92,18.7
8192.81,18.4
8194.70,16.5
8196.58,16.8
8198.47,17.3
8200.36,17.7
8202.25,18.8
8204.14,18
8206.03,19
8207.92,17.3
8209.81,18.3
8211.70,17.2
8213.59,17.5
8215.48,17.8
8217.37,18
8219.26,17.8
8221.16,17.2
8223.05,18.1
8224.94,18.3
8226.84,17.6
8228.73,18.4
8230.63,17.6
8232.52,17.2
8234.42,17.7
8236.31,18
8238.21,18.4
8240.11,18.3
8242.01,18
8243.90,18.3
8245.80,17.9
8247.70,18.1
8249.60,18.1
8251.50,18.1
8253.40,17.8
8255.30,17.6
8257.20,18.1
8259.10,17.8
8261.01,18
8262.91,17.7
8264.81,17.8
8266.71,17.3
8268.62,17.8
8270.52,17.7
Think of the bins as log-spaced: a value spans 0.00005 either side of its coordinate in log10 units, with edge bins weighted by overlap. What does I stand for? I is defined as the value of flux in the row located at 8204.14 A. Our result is 18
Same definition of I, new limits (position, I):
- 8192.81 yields 18.4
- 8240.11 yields 18.3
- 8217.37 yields 18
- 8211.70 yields 17.2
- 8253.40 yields 17.8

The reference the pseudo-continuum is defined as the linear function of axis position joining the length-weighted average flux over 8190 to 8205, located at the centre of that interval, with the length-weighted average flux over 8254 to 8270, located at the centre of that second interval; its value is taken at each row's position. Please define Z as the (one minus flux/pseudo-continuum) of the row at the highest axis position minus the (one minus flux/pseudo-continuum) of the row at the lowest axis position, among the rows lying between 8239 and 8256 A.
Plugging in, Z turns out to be 0.039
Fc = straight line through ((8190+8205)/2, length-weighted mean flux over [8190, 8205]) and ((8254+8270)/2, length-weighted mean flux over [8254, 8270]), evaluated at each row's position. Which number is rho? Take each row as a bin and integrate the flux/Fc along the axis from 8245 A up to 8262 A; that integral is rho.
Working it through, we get 17.2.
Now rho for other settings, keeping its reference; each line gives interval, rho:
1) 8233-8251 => 18.3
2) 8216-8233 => 17.1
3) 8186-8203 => 17.0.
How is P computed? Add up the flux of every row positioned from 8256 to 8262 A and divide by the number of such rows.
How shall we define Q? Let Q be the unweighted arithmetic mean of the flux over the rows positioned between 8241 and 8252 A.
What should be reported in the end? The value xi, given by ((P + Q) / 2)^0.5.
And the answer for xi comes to 4.25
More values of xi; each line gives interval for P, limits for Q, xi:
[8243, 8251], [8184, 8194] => 4.26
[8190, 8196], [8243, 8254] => 4.24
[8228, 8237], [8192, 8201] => 4.19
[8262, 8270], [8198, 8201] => 4.19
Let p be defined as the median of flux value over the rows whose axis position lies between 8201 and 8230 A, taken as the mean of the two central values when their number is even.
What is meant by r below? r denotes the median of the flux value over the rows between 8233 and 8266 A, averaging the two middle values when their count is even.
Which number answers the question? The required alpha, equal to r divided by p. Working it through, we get 1.00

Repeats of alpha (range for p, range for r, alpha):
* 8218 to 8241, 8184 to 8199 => 0.99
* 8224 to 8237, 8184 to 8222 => 1.01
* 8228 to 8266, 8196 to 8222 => 0.99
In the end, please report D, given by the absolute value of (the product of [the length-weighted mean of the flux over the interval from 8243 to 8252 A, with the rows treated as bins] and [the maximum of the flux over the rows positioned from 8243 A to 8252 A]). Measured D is 331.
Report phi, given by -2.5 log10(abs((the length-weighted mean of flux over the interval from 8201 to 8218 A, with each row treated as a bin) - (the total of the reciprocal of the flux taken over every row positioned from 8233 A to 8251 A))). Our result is -3.11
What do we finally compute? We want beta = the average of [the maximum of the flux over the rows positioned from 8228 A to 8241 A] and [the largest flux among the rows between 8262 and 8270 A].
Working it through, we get 18.1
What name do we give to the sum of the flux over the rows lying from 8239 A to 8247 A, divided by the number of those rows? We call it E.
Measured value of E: 18.1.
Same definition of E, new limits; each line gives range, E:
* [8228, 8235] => 17.7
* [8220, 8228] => 17.8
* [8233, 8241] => 18.1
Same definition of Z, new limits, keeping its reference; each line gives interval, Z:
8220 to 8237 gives -0.045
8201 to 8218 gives 0.045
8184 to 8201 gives 0.017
